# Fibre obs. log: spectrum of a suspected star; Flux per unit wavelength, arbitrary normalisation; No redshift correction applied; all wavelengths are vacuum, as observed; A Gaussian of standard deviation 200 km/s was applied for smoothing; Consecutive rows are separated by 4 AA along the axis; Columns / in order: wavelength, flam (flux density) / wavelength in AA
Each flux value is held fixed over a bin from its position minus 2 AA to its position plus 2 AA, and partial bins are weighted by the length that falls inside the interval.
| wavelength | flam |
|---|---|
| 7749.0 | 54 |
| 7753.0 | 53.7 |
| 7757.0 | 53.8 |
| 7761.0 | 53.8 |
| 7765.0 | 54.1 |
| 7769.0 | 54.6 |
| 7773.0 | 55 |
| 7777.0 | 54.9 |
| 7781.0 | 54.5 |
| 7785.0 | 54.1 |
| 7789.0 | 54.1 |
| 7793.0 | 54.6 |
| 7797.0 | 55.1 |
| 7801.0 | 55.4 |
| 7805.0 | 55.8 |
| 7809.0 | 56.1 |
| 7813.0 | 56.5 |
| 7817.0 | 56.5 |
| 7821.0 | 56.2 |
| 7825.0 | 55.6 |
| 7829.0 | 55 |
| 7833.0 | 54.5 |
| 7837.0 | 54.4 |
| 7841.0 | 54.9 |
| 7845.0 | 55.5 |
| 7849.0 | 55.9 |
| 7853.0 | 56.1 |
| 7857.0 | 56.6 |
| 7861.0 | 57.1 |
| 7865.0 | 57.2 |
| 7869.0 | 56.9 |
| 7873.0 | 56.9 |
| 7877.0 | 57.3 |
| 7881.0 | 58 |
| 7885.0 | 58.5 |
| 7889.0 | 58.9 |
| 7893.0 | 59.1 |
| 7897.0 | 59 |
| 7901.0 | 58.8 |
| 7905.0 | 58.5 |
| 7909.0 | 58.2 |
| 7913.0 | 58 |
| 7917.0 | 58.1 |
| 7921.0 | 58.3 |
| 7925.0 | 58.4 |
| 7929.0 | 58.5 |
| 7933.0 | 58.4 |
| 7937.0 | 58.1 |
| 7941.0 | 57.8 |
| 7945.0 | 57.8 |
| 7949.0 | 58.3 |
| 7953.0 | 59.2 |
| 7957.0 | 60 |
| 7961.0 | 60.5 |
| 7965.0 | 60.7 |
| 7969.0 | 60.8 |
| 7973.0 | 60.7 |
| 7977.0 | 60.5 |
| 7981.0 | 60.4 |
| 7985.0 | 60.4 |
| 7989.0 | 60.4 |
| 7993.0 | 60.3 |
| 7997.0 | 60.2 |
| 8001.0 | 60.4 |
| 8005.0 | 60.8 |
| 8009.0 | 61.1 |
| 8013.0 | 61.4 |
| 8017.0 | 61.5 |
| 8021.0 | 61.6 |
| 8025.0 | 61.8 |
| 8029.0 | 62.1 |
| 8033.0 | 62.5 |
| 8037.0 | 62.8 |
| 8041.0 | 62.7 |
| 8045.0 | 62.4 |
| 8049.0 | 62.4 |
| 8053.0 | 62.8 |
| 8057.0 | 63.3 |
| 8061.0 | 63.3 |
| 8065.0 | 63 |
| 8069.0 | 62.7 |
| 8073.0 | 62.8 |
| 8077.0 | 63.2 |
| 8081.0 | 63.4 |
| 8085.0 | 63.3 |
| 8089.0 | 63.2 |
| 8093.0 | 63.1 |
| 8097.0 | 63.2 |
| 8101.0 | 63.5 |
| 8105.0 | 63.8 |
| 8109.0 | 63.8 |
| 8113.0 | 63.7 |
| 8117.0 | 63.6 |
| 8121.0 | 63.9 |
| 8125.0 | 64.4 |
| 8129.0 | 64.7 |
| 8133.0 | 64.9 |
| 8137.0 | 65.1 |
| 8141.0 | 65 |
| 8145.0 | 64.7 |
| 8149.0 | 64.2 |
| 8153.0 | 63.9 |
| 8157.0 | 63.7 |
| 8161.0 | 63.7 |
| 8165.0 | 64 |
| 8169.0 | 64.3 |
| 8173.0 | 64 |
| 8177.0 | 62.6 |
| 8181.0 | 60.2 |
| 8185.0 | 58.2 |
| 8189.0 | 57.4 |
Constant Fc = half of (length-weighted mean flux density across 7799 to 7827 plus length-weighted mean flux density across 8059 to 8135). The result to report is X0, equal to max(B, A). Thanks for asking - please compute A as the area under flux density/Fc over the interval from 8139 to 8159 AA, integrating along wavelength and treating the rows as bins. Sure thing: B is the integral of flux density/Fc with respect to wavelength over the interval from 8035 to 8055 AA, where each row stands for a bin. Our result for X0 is 21.5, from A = 21.5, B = 20.9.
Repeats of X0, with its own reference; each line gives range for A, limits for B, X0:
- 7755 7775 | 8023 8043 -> 20.9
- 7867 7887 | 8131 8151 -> 21.7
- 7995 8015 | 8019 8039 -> 20.8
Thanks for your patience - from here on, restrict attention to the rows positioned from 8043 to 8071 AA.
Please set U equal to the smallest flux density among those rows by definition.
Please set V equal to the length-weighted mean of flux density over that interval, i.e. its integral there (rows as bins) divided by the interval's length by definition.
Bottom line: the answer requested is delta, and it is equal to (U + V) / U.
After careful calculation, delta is 2.01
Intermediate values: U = 62.4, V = 62.8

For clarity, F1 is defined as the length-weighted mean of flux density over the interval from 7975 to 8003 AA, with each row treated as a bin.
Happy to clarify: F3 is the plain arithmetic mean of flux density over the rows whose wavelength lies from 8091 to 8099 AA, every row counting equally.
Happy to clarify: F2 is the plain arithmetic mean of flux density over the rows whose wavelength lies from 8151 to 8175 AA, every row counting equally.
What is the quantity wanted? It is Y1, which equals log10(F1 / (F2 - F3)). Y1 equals 1.9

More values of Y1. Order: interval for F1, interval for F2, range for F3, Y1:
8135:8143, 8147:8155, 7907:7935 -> 1.1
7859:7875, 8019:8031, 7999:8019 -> 1.9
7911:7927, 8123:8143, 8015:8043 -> 1.3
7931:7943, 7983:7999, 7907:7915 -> 1.4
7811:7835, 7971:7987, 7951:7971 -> 2.3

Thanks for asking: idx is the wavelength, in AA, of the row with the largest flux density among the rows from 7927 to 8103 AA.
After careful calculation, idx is 8101.0 AA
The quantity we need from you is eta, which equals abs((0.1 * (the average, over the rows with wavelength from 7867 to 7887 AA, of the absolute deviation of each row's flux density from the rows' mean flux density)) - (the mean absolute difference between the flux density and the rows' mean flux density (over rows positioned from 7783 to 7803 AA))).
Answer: 0.41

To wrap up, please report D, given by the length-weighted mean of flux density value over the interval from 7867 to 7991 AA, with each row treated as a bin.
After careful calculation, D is 59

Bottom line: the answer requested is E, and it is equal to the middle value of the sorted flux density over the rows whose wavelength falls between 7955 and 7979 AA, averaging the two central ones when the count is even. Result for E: 60.6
